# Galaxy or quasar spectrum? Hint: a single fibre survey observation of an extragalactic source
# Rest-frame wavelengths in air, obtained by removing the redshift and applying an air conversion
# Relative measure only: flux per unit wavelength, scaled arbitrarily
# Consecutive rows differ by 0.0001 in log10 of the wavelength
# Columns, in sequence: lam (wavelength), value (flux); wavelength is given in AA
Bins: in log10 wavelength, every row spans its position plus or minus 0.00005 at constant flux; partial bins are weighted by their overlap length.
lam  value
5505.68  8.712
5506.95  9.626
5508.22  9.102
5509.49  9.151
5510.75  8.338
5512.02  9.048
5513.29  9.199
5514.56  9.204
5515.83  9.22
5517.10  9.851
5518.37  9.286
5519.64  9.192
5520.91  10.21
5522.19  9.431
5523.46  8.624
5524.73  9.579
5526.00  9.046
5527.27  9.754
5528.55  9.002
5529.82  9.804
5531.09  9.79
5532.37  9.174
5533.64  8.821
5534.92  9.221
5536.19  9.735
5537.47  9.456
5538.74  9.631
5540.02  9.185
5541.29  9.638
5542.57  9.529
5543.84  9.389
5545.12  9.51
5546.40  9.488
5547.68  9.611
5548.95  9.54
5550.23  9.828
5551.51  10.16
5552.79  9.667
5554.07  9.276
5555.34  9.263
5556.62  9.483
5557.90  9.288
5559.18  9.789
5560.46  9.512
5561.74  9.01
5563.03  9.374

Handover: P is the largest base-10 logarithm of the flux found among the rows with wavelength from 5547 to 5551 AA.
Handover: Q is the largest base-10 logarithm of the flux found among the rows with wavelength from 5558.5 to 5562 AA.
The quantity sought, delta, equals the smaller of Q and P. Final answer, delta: 0.991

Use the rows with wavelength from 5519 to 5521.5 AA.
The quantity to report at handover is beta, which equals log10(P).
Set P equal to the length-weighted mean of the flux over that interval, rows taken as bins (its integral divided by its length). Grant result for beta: 0.987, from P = 9.70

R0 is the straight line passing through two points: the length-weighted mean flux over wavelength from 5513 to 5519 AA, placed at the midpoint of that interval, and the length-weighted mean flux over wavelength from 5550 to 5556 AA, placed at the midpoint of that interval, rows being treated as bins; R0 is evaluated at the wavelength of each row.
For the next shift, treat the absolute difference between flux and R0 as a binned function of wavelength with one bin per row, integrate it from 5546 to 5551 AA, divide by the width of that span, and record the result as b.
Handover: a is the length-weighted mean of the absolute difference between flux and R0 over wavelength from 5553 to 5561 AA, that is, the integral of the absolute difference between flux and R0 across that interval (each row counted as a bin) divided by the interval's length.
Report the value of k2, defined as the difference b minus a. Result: -0.14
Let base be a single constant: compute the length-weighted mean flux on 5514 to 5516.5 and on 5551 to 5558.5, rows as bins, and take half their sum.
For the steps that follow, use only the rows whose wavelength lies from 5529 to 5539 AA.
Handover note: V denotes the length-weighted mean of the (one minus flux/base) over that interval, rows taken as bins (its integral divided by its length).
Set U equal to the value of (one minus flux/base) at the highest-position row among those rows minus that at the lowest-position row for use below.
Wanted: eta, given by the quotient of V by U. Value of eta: -0.4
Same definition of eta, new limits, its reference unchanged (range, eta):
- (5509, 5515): -7.4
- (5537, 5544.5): -1.5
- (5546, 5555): -1.3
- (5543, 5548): 0.6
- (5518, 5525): 0.0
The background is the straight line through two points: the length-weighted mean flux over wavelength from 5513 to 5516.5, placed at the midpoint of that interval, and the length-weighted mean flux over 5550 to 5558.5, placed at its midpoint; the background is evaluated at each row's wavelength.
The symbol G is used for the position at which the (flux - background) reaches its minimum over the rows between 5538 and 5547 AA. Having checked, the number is 5540.02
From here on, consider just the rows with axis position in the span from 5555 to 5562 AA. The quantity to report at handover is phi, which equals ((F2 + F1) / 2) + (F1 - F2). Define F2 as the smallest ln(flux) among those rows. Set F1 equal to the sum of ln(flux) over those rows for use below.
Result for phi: 19.06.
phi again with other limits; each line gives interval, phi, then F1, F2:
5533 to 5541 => 19.02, 13.40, 2.177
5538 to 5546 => 19.13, 13.49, 2.218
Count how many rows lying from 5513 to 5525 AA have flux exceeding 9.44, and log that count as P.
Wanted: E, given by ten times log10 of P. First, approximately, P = 3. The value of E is 4.8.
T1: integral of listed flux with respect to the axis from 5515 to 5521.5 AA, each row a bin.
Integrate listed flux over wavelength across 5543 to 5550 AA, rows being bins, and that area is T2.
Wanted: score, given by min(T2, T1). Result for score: 62.0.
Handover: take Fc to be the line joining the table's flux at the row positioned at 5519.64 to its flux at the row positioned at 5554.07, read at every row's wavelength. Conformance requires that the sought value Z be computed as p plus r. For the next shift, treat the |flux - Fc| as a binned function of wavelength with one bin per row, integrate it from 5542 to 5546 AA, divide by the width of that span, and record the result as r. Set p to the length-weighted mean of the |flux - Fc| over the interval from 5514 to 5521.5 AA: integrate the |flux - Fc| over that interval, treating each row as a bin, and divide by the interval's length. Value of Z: 0.53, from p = 0.31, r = 0.22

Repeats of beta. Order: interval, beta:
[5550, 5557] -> 0.983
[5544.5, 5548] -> 0.978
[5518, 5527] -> 0.971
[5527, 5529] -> 0.969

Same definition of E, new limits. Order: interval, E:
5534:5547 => 8.5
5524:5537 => 7.0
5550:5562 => 7.8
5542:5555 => 9.0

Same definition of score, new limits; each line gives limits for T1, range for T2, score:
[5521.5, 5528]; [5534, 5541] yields 60.3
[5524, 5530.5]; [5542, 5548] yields 57.0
